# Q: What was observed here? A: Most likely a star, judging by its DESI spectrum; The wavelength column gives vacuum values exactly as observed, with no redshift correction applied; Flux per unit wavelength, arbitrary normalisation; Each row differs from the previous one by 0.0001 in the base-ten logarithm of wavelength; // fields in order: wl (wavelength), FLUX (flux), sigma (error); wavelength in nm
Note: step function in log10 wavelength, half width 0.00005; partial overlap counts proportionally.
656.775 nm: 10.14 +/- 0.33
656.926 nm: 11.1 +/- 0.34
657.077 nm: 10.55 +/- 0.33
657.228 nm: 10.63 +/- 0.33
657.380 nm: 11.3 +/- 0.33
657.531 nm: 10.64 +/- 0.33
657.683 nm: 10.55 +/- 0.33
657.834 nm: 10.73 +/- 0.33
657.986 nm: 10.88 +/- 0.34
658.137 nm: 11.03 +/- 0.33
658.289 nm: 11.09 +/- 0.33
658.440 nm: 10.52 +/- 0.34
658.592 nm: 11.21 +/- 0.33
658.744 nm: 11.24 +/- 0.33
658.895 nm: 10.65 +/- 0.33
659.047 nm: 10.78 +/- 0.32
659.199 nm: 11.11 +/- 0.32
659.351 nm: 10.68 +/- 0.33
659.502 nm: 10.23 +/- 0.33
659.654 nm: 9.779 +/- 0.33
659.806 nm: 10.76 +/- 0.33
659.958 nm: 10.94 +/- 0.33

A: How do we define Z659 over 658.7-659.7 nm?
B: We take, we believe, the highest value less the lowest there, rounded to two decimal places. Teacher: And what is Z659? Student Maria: 1.46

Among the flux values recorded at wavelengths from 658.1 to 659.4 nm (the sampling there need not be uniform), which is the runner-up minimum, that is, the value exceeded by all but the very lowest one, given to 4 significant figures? 10.65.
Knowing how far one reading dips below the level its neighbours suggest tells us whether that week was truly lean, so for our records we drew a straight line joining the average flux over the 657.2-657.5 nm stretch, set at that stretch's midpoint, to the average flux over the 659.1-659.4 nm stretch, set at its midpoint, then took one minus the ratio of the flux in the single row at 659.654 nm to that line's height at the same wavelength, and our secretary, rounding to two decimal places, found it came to 0.10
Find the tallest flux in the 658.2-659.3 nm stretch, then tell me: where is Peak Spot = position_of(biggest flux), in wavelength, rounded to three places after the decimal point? 658.744 nm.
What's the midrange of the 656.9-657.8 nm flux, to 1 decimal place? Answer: 10.9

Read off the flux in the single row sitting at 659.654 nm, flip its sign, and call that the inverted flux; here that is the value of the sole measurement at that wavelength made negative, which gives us -9.8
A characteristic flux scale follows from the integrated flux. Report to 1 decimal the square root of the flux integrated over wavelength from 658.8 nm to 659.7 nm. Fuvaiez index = 3.1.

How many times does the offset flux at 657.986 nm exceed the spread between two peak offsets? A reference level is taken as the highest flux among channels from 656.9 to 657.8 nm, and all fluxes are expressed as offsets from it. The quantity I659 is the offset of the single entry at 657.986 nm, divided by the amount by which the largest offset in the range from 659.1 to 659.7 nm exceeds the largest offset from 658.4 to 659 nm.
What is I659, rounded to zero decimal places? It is 3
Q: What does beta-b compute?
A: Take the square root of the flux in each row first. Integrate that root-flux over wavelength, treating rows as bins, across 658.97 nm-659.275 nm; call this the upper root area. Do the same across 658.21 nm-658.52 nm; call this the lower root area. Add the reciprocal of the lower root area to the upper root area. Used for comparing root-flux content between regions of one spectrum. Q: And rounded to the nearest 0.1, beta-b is 2.0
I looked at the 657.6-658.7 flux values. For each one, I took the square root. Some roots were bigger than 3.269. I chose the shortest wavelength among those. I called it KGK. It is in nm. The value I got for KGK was 657.834 nm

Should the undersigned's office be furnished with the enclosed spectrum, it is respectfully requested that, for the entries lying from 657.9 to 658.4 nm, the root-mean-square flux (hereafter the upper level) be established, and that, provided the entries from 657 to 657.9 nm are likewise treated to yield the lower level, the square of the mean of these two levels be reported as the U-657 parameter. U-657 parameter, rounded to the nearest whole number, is 118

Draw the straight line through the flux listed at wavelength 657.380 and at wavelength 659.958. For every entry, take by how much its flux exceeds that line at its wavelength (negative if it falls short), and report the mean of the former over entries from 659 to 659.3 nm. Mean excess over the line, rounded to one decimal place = -0.1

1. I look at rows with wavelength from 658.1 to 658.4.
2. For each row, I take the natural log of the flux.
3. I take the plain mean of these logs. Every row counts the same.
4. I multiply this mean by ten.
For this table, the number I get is 24.0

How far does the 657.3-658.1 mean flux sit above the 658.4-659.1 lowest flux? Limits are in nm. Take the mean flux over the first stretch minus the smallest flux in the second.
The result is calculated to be 0.30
